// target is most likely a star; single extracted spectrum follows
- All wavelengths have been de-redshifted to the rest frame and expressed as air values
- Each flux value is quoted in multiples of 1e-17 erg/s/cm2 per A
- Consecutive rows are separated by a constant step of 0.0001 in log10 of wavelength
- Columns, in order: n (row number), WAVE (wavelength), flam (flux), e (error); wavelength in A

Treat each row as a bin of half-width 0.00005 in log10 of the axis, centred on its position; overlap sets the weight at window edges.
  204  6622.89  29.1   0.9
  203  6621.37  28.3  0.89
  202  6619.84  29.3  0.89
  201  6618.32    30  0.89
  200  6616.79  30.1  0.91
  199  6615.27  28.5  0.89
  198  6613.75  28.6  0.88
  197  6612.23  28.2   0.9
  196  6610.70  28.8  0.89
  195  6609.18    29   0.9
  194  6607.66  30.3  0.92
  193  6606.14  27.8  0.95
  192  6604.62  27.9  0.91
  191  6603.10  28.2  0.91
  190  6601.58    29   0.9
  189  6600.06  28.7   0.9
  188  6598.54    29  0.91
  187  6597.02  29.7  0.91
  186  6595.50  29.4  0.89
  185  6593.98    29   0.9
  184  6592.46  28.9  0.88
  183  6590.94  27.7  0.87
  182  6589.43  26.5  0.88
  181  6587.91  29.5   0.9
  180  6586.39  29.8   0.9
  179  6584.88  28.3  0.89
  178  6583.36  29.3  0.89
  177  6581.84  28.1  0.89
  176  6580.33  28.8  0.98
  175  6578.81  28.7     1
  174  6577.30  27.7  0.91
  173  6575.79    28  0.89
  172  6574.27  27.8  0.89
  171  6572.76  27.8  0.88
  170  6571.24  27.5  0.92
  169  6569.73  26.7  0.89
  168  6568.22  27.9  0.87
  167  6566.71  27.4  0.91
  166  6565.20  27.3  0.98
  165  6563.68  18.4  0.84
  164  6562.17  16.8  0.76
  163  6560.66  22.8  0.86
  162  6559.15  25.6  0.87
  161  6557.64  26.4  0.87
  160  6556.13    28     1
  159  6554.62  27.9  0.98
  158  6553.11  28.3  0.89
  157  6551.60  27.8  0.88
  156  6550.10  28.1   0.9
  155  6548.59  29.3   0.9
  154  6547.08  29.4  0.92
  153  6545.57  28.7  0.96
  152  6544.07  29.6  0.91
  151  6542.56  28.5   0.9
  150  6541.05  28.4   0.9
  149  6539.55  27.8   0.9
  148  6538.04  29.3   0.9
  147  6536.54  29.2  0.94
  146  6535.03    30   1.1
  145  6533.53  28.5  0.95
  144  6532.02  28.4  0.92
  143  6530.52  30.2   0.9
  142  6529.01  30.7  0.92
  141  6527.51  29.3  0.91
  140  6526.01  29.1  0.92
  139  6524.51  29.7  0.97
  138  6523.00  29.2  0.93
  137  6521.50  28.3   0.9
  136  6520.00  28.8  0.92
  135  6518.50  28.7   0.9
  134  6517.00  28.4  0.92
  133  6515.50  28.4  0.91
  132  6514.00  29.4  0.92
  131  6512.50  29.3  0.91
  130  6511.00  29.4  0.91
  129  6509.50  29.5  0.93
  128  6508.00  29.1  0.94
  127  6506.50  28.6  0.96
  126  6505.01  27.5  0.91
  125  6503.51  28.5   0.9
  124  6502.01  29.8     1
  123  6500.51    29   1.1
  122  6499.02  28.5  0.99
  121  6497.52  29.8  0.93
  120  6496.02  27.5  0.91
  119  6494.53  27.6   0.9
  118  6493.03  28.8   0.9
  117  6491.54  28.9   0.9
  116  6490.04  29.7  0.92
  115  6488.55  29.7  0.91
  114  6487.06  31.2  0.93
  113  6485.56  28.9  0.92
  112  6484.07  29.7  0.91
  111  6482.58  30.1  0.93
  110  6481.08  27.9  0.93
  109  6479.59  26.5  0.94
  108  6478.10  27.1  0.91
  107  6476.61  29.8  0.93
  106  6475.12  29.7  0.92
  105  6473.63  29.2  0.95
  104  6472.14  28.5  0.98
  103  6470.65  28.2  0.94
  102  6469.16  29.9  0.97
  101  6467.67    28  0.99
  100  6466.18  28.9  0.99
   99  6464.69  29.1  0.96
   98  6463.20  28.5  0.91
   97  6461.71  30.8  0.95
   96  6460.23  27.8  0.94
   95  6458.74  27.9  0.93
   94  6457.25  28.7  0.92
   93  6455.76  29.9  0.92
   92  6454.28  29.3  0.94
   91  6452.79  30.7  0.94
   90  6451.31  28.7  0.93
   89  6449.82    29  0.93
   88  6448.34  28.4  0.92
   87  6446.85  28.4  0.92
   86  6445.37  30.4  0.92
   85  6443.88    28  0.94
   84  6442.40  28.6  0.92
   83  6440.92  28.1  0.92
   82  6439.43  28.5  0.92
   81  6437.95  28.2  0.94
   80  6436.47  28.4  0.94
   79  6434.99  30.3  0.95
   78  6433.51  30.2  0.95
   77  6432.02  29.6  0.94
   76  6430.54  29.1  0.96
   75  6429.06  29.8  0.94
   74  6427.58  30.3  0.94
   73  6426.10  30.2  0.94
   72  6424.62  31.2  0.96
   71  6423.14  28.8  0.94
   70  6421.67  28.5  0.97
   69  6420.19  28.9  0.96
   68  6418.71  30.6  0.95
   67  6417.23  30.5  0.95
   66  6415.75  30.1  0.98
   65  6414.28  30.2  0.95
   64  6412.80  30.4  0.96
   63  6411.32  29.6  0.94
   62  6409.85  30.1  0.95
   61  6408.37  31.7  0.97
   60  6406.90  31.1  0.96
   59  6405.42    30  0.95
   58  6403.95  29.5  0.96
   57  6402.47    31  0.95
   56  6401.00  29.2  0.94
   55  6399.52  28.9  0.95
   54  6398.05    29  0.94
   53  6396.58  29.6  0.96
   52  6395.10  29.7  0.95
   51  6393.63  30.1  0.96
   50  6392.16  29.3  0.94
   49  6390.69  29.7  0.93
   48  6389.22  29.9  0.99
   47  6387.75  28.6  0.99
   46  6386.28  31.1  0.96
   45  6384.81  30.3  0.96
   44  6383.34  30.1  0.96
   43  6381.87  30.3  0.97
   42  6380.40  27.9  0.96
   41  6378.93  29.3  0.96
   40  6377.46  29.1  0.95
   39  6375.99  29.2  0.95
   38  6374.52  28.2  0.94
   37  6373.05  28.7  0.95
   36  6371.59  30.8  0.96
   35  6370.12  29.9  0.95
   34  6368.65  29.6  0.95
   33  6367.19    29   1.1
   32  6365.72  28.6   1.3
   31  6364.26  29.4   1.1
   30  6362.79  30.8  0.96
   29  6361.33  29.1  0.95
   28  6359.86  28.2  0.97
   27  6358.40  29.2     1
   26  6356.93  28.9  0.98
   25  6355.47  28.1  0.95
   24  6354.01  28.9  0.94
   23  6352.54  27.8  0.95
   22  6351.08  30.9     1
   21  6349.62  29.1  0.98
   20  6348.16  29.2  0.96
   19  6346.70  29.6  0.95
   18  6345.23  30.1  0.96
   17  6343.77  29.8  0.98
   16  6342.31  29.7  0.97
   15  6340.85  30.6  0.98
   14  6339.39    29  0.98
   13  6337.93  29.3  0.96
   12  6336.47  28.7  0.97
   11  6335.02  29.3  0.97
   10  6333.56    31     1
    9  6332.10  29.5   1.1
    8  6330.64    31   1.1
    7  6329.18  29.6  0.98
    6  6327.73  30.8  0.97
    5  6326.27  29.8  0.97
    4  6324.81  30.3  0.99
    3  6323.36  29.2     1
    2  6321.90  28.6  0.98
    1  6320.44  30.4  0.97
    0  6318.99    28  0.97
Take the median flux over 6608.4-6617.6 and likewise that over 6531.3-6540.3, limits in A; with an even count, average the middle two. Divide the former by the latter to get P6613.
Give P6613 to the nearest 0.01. 0.99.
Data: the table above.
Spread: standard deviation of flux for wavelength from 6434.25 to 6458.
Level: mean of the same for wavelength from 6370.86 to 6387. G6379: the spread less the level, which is -28.7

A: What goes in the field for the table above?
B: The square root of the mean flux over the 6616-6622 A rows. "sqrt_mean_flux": 5.42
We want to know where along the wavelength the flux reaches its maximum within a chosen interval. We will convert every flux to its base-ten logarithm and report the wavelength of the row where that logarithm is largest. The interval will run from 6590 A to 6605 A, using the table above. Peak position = 6597.02 A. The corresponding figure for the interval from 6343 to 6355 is 6351.08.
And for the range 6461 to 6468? 6461.71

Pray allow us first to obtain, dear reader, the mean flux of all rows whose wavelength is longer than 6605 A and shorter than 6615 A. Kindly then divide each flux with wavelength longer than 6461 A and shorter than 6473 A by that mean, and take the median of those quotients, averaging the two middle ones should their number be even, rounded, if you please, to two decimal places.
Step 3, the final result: 1.00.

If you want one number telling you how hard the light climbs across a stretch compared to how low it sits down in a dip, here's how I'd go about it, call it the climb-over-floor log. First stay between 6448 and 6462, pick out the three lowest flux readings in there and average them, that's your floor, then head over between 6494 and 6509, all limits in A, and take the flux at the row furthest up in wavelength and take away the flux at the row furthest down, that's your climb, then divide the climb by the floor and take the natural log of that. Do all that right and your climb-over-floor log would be -2.9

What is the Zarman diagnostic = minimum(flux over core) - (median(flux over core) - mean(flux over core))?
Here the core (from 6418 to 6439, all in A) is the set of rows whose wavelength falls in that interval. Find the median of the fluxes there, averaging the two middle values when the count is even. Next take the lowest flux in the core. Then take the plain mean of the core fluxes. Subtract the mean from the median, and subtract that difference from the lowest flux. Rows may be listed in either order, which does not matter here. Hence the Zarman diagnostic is 28.1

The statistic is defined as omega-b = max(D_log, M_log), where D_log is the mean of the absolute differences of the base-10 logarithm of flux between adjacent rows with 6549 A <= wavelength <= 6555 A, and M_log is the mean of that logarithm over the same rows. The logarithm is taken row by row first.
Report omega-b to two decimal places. 1.45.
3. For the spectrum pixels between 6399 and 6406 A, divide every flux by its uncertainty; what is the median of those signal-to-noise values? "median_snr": 31.1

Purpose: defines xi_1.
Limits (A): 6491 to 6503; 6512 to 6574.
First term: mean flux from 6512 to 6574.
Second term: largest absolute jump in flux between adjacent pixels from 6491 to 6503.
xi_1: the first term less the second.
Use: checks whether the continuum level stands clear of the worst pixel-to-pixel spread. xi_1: 26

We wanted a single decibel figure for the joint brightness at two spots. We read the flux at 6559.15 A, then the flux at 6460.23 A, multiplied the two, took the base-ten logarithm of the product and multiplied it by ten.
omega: 28.52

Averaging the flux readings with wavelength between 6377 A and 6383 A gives 29.2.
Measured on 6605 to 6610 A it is 29.0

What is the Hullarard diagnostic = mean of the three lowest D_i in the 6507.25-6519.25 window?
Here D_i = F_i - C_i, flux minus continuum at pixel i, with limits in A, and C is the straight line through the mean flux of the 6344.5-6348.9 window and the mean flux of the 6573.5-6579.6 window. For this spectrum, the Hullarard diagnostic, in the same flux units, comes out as 0.04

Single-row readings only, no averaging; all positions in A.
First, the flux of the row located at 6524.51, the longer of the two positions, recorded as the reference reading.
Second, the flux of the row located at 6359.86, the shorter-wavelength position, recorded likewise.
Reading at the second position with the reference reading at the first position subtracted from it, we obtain -1.5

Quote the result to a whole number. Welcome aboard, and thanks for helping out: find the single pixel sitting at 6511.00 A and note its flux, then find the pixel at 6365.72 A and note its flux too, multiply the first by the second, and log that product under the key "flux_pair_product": 841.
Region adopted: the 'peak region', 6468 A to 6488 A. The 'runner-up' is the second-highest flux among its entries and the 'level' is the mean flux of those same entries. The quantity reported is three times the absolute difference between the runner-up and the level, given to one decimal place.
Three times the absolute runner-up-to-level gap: 3.4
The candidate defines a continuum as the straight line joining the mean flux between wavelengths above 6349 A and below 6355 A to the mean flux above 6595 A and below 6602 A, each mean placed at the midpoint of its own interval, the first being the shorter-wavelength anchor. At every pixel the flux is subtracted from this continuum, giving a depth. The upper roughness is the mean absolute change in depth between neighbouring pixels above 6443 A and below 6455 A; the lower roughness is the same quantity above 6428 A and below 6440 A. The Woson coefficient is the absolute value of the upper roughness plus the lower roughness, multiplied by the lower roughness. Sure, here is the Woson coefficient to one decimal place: 1.1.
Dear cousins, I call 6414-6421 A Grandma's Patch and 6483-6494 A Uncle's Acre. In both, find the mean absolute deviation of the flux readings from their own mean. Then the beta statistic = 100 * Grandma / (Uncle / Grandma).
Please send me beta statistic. 36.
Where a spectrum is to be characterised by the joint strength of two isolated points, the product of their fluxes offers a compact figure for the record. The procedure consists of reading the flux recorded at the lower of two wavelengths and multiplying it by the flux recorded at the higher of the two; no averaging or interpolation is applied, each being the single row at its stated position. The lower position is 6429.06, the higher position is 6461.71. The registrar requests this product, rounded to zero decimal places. 918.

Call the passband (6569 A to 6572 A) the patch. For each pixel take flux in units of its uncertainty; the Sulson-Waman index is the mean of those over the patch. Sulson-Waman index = 29.9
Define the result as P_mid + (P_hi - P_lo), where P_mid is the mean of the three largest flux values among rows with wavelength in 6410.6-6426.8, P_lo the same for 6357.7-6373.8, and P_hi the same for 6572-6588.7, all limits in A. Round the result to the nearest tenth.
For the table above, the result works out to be 29.8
